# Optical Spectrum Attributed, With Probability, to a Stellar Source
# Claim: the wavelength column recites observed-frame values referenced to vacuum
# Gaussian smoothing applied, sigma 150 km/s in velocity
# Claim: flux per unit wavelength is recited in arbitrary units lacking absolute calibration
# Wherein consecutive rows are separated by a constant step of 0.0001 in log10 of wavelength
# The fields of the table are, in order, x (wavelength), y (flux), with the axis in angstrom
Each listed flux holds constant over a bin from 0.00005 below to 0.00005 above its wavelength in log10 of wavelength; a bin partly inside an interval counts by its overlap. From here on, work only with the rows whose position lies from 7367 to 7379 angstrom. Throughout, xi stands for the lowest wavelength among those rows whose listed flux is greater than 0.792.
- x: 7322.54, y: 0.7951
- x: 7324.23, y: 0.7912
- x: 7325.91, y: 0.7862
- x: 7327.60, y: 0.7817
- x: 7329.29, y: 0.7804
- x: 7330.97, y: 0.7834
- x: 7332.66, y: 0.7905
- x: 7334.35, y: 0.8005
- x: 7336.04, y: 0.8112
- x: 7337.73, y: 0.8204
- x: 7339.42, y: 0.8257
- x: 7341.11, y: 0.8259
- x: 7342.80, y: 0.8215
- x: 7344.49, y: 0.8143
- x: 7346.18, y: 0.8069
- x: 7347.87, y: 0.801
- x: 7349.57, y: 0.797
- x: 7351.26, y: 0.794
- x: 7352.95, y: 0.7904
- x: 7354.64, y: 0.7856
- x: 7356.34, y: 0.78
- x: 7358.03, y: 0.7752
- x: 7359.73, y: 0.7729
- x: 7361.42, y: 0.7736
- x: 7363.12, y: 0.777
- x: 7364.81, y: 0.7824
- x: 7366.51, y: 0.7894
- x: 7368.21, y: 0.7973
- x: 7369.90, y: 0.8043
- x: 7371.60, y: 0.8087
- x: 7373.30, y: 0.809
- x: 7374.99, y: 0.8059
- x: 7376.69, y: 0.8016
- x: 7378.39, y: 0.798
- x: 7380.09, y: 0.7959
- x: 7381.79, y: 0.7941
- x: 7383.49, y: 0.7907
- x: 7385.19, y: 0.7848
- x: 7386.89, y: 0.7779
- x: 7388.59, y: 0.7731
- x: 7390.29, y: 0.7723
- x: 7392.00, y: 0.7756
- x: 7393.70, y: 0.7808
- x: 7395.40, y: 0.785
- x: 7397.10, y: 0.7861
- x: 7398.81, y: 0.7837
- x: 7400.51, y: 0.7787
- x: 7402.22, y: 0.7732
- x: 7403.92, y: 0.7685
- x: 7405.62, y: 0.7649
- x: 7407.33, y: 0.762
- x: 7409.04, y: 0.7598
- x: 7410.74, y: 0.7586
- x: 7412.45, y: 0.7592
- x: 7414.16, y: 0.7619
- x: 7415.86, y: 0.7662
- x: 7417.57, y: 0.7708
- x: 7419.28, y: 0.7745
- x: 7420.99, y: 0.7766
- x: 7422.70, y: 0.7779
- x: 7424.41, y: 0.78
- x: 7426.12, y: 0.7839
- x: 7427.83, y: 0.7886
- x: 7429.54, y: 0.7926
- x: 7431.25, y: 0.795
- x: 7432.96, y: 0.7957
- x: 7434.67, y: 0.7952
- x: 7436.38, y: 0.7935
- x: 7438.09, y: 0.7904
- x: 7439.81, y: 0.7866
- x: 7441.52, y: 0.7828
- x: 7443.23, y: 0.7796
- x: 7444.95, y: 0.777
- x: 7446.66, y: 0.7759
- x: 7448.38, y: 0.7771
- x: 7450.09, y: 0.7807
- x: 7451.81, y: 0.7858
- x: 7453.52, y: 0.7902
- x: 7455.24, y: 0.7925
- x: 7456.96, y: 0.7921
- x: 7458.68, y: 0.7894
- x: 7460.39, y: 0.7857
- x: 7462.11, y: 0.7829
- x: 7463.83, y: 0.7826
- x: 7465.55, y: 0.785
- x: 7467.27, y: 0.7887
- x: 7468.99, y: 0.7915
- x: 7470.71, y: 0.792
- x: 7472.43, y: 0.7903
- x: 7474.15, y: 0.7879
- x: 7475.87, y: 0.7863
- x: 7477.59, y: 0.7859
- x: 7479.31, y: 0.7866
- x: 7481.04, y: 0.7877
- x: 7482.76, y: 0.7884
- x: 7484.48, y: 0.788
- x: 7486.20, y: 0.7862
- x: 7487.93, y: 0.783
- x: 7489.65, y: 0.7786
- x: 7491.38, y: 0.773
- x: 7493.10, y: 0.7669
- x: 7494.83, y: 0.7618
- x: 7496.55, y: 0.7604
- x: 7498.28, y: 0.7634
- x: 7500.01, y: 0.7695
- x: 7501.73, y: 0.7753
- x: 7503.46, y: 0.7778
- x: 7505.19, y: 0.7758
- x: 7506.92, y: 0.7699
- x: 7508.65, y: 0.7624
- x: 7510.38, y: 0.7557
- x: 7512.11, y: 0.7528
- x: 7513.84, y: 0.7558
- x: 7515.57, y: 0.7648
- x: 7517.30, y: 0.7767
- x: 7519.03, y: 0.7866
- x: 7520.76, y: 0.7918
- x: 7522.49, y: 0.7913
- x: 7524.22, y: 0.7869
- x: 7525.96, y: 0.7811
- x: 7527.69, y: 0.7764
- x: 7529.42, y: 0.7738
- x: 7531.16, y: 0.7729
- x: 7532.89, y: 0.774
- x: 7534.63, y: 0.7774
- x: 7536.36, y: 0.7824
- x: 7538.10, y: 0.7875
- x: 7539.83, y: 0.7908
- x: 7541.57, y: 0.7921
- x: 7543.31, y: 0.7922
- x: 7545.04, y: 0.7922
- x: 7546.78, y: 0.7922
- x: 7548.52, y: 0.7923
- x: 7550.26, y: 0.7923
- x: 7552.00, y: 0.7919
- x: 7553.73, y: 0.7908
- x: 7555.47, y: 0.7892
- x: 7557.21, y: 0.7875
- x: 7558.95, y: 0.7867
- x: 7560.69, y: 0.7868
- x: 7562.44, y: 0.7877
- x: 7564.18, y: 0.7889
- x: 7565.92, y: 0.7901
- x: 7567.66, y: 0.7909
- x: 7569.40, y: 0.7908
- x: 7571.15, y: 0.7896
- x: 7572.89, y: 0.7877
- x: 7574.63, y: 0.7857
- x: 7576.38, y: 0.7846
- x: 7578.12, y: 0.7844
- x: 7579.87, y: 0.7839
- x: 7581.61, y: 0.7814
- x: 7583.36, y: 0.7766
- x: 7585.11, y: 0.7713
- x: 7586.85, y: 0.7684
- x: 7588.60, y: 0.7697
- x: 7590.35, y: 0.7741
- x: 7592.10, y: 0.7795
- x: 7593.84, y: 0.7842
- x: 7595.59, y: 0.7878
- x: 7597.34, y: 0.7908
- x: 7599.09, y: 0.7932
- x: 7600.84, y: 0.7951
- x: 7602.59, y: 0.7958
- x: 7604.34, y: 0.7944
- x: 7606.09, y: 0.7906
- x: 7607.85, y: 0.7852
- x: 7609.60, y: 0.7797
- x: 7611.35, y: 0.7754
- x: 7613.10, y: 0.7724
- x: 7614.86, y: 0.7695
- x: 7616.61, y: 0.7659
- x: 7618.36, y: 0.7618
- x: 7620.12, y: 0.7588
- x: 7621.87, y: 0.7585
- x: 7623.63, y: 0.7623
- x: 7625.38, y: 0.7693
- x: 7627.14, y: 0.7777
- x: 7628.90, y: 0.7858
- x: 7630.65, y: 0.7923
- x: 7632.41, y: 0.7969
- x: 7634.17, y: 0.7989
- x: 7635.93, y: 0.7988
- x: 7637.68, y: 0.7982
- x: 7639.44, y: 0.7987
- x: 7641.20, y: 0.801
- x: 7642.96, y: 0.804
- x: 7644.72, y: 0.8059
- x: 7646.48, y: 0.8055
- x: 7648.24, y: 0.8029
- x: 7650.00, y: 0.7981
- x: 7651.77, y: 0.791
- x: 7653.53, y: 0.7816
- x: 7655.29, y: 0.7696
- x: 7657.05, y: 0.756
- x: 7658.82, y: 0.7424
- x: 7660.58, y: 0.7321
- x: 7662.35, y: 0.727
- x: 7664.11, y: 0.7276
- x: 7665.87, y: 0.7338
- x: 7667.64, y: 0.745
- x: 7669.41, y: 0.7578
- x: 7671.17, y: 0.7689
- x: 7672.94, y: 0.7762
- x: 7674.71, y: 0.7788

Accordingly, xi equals 7368.21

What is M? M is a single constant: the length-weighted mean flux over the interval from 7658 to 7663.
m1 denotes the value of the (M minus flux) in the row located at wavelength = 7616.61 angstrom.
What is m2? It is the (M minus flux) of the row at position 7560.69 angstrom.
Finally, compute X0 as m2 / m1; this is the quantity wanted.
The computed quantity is 1.6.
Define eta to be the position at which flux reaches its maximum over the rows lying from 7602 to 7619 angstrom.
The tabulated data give 7602.59 angstrom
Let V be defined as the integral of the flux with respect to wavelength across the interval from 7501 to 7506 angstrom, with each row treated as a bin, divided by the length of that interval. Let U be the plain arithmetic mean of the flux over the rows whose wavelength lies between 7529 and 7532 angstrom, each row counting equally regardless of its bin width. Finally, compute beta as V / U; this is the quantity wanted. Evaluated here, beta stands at 1.00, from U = 0.773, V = 0.776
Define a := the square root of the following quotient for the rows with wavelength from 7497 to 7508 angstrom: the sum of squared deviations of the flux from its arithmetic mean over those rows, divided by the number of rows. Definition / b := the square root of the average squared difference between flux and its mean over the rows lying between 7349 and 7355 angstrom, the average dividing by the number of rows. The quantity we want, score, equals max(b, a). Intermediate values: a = 0.0049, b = 0.0043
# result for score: 0.0049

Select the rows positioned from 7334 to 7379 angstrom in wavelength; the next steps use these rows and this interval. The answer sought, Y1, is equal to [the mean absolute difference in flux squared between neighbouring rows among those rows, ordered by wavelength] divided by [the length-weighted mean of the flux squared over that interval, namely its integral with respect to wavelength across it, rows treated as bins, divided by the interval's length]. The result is 0.0121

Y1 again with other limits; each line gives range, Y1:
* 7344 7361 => 0.0117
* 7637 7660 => 0.0148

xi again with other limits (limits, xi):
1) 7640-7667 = 7641.20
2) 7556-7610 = 7599.09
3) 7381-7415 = 7381.79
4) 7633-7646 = 7634.17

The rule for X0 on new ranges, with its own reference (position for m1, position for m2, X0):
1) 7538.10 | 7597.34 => 1.1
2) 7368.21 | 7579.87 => 0.8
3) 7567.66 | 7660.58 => 0.0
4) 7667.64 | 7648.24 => 6.1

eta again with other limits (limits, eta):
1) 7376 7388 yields 7376.69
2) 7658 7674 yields 7672.94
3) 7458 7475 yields 7470.71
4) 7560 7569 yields 7567.66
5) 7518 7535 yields 7520.76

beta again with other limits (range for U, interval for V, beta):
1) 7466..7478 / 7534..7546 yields 1.00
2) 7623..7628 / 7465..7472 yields 1.03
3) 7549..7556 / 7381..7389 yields 0.99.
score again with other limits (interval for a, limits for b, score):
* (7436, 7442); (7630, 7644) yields 0.0040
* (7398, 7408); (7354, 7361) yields 0.0076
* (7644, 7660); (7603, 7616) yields 0.0218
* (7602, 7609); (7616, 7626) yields 0.0041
